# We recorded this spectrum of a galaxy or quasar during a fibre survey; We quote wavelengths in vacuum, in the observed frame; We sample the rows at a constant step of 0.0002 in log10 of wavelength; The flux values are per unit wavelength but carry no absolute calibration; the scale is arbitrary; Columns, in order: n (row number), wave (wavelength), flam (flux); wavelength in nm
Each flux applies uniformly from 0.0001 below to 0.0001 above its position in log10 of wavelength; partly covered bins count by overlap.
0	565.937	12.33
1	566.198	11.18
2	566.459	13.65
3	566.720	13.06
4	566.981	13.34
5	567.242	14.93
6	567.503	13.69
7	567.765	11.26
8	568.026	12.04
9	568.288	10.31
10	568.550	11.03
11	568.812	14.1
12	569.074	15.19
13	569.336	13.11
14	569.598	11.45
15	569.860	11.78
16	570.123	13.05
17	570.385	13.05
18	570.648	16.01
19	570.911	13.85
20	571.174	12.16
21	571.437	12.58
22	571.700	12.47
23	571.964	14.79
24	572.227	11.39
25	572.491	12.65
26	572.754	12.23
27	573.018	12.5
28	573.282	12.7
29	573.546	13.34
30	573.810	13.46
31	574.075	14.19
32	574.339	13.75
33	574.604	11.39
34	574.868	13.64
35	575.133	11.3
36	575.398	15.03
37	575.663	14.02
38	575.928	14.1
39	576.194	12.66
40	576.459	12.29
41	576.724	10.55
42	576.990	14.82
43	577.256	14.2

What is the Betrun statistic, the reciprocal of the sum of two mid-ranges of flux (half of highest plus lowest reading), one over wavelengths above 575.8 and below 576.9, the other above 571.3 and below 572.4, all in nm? 0.0393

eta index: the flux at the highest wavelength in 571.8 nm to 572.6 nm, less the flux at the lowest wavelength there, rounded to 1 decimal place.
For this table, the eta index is -2.1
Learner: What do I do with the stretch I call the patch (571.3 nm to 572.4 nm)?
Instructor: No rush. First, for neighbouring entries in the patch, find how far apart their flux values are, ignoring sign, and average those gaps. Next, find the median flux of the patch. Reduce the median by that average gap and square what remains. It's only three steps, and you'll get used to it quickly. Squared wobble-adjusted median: 112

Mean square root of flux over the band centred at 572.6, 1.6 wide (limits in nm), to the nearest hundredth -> 3.56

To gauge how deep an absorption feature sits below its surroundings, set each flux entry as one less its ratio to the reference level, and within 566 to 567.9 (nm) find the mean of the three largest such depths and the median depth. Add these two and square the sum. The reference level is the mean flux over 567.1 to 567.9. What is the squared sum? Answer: 0.011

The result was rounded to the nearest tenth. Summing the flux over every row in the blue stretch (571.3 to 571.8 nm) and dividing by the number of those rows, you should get 12.5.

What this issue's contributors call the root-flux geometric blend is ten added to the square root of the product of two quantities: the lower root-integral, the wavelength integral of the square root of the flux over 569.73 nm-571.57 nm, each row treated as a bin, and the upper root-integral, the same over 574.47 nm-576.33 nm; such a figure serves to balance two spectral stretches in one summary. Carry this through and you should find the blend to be 16.7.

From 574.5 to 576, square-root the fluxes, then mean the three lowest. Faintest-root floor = 3.48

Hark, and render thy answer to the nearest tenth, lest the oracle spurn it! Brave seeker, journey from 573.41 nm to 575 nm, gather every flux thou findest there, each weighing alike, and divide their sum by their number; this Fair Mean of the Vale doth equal 13.3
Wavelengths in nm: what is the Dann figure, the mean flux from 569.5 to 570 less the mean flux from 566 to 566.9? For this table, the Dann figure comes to -1.0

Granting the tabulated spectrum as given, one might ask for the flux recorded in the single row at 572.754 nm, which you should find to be 12.23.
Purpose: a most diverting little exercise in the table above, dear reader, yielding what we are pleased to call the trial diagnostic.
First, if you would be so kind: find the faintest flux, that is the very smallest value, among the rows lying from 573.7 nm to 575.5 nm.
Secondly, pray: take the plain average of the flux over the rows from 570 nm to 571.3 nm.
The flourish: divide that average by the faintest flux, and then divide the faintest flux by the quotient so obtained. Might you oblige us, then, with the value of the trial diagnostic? 9.4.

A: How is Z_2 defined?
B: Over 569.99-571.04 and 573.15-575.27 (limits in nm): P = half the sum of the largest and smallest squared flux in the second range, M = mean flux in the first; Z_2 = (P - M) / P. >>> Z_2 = 0.915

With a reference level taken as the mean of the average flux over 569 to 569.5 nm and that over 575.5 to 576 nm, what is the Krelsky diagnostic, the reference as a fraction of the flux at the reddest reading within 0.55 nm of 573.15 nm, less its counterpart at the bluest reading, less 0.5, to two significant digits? -0.60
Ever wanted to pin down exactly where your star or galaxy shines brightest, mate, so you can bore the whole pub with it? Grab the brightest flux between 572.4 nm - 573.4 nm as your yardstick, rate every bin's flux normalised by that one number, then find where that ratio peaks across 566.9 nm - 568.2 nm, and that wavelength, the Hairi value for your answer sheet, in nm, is 567.242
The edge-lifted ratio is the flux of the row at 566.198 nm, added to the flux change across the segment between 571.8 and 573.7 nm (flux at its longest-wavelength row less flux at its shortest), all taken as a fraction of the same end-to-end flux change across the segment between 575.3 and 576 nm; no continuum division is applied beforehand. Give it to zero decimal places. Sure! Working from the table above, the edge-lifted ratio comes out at -10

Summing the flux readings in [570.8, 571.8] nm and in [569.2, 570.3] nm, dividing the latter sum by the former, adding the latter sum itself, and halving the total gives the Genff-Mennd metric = 25.2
